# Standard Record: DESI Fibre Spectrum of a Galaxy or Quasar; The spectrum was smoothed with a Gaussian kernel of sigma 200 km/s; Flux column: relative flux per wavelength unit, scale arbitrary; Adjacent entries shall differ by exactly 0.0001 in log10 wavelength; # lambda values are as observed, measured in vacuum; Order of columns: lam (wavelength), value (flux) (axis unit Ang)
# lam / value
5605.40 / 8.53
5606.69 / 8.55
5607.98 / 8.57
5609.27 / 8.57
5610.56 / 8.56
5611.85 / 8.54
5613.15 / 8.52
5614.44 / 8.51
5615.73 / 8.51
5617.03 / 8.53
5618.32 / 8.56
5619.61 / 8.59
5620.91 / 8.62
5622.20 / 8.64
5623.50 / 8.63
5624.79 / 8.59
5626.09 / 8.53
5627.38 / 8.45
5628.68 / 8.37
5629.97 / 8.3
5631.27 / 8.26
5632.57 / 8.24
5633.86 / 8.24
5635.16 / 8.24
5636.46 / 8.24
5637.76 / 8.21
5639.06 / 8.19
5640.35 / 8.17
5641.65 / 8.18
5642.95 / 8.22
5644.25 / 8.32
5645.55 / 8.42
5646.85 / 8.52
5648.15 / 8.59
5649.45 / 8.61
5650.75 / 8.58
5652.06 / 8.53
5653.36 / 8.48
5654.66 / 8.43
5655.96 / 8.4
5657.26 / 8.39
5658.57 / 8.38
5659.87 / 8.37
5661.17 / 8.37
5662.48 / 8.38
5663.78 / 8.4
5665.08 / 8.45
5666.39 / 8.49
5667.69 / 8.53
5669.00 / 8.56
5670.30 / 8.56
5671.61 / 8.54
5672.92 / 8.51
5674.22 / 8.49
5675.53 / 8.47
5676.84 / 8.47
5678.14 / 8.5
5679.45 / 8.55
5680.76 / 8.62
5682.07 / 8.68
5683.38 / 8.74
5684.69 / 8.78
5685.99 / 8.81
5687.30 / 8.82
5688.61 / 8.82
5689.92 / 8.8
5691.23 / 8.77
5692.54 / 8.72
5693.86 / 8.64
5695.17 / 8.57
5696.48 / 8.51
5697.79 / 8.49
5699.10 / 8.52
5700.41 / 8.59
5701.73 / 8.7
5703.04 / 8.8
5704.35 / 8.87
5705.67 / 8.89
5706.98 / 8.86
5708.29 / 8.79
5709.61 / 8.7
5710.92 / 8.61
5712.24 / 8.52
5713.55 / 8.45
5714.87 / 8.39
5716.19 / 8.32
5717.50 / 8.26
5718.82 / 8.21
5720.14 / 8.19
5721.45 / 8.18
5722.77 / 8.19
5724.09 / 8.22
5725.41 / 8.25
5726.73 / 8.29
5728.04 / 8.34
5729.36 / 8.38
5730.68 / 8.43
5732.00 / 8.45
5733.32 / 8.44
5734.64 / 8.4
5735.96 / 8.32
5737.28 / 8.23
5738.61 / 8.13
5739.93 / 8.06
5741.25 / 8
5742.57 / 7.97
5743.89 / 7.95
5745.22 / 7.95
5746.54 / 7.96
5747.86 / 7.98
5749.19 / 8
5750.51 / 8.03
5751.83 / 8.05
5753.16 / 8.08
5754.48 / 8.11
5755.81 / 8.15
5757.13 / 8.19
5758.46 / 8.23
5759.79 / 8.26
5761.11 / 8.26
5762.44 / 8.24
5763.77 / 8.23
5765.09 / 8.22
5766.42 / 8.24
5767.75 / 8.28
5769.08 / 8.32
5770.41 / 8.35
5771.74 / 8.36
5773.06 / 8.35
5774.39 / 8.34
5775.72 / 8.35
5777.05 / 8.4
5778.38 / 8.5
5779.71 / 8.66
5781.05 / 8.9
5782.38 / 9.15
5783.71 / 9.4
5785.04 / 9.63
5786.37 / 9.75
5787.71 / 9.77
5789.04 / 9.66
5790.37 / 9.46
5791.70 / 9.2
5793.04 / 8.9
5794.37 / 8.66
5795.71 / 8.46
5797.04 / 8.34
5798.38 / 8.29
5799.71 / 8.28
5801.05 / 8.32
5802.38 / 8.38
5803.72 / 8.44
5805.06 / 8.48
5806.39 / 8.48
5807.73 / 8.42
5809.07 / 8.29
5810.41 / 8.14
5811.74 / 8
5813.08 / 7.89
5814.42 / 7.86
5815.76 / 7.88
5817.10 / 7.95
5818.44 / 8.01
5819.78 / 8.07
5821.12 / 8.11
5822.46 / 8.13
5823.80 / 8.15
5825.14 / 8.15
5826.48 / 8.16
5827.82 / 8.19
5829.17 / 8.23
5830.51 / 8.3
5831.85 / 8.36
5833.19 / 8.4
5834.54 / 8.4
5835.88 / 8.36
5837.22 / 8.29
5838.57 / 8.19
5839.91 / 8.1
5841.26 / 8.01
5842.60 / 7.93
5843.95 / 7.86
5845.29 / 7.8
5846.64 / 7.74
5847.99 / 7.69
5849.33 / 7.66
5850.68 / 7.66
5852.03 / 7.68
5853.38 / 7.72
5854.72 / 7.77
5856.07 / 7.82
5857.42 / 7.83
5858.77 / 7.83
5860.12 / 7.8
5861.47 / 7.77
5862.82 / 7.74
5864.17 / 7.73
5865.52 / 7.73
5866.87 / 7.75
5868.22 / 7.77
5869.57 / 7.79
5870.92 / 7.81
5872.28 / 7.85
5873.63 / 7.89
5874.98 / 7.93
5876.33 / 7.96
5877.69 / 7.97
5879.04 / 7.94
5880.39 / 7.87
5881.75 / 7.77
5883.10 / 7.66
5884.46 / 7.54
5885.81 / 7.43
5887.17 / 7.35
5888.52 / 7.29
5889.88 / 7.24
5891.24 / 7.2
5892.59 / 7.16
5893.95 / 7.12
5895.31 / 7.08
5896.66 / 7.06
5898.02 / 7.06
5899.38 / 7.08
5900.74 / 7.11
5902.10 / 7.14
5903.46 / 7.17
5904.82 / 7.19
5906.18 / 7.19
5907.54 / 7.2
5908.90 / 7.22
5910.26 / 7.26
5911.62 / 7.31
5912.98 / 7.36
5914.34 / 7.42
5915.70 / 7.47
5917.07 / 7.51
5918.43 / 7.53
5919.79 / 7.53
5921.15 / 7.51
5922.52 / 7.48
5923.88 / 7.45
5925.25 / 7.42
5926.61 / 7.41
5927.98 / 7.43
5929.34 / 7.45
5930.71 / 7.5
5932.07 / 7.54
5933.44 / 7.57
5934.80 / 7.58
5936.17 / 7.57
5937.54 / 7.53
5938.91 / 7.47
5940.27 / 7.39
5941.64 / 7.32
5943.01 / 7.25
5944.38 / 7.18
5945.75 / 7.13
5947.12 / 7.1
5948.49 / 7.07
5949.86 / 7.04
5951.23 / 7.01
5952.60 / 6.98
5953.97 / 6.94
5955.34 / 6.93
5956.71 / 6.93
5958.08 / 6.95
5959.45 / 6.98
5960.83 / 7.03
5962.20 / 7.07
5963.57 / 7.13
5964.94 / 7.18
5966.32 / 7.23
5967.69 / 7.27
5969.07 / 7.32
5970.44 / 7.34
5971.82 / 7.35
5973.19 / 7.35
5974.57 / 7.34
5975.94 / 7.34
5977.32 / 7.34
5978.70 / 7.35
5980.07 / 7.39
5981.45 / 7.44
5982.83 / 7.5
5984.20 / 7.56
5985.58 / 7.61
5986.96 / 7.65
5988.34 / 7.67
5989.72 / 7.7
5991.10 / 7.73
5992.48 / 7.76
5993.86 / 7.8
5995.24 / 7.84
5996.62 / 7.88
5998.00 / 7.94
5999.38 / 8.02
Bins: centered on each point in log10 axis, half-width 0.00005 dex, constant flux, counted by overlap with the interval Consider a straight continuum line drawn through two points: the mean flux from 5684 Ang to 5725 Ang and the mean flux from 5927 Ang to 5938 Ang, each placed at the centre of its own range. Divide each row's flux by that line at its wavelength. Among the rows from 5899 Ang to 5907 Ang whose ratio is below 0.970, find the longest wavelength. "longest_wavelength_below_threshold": 5906.18 Ang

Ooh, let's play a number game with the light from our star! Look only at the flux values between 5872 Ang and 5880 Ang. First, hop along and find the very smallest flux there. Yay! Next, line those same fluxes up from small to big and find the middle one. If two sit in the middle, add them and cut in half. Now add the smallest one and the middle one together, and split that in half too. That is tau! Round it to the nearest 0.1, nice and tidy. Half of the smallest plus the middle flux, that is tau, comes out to 7.9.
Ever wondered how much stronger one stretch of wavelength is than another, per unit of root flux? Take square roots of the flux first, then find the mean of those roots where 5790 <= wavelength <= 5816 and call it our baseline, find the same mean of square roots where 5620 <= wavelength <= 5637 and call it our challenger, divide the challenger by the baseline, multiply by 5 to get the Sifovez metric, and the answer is 5.00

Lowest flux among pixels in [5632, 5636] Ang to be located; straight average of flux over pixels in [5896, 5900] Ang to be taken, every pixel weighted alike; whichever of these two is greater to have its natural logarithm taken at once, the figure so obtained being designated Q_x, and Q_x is 2.11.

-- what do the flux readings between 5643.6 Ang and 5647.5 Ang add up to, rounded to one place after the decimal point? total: 25.3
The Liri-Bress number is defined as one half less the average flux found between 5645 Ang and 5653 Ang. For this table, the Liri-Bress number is -8.04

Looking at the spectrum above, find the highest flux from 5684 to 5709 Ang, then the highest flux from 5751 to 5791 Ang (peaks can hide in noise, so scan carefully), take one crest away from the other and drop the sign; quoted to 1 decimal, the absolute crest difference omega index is 0.9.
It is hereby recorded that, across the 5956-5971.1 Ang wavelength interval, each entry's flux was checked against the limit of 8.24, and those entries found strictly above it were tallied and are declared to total 0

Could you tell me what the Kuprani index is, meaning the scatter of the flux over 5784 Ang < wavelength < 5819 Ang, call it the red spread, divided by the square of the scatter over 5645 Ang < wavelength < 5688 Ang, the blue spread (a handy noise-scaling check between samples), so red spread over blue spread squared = 39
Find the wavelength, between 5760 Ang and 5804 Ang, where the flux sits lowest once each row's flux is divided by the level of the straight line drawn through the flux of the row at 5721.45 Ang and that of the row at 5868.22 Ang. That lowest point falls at 5765.09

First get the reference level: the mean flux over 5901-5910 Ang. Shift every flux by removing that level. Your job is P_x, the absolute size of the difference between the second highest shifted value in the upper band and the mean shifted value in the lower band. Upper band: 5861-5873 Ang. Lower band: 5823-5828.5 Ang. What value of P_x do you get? 0.35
